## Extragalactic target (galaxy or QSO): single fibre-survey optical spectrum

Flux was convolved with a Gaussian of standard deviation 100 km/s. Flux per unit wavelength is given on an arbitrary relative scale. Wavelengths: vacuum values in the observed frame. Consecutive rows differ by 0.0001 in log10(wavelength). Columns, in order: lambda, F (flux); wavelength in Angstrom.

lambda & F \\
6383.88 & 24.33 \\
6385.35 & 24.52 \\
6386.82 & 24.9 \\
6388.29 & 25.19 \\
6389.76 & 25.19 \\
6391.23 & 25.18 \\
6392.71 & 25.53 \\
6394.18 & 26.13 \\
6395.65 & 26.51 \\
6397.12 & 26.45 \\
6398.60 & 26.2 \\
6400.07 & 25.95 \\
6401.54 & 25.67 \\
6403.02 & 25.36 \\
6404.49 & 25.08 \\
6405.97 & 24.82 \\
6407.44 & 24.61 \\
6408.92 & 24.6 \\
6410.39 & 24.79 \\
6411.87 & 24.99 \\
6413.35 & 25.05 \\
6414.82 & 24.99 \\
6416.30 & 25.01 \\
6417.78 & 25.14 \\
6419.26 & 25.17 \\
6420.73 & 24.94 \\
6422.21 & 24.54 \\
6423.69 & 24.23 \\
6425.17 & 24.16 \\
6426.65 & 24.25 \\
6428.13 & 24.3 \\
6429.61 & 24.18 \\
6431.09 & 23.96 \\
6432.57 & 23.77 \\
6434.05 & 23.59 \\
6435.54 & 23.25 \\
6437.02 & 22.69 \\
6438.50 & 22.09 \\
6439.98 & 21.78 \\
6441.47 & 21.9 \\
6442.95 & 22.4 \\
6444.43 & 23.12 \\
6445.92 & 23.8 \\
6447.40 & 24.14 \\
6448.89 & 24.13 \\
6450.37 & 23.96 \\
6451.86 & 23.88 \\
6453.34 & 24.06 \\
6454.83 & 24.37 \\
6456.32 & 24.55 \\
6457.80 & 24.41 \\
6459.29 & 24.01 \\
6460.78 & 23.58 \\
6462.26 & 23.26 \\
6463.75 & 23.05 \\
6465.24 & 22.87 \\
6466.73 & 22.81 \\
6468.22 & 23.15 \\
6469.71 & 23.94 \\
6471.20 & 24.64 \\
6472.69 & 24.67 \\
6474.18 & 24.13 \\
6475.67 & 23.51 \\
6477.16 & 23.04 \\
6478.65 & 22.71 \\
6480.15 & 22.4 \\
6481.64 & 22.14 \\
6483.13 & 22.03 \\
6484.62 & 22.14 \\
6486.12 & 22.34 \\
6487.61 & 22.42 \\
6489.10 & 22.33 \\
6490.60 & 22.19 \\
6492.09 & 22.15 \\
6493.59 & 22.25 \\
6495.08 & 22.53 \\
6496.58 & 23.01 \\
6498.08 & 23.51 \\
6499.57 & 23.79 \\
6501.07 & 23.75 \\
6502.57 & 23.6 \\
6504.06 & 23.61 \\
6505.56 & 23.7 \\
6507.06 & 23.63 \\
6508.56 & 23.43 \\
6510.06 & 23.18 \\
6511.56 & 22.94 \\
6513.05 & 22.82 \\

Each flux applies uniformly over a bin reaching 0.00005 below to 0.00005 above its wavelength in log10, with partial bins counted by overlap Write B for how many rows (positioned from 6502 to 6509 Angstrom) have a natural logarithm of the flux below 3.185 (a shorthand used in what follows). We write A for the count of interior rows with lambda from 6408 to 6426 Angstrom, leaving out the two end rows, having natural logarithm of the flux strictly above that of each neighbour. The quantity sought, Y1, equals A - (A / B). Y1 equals 1.60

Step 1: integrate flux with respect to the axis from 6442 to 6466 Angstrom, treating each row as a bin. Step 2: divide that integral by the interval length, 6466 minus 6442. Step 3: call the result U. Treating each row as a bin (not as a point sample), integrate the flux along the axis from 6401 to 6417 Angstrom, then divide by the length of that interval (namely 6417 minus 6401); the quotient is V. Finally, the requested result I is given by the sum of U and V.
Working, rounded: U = 23.7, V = 25.0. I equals 48.7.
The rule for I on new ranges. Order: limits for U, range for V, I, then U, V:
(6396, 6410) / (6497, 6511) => 49.0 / 25.4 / 23.5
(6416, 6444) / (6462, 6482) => 47.1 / 23.7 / 23.3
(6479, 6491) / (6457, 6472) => 45.8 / 22.3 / 23.6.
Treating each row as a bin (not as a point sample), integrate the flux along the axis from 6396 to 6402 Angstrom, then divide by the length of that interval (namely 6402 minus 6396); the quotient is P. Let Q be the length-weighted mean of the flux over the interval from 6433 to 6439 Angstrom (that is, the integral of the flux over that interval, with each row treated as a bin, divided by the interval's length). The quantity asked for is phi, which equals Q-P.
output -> -3.2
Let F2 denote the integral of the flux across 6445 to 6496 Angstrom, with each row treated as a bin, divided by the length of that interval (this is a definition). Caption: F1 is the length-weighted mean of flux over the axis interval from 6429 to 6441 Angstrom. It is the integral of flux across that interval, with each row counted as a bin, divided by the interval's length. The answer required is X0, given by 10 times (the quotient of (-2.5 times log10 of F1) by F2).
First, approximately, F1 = 23.1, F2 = 23.3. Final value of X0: -1.46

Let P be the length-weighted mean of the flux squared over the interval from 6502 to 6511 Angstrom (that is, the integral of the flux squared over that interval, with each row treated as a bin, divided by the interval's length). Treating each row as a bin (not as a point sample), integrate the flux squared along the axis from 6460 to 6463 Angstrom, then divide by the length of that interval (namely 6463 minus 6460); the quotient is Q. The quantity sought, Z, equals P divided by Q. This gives 1.005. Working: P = 553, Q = 550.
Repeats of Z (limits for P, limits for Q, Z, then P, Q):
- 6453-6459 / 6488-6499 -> 1.161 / 592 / 510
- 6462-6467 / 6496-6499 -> 0.971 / 528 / 544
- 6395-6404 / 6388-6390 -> 1.065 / 676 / 635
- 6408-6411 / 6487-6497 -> 1.216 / 610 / 501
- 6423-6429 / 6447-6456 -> 1.011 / 587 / 581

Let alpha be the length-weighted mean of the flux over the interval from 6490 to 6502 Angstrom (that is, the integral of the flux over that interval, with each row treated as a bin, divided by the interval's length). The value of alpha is 22.9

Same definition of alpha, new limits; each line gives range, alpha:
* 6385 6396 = 25.4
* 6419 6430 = 24.5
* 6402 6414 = 24.9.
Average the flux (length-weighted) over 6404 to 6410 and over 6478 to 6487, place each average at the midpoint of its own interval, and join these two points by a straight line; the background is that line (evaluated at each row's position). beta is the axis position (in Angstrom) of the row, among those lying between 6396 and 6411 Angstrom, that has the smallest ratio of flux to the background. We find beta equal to 6407.44 Angstrom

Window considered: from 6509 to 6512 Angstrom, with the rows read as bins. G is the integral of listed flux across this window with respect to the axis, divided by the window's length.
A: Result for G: 23.1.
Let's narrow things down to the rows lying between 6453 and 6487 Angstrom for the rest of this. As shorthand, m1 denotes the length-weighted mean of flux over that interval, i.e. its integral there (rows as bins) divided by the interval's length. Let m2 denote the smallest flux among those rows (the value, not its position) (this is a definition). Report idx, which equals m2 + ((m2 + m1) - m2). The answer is 45.4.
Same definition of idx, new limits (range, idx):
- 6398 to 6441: 46.2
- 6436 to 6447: 44.4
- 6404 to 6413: 49.4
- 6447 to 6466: 46.7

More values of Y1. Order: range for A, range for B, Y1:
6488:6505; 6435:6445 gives 0.86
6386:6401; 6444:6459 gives 0.86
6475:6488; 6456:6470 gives 0.00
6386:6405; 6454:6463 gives 0.67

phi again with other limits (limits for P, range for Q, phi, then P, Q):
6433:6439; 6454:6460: 1.3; 23.0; 24.3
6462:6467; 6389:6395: 2.5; 23.0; 25.5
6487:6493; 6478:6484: 0.0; 22.3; 22.3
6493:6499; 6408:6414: 1.9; 22.9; 24.8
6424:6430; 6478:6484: -1.9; 24.2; 22.3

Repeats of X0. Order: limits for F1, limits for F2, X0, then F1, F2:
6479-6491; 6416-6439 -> -1.40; 22.3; 24.1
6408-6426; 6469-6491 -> -1.52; 24.8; 23.0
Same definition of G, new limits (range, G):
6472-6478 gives 23.8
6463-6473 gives 23.5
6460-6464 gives 23.4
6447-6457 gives 24.1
